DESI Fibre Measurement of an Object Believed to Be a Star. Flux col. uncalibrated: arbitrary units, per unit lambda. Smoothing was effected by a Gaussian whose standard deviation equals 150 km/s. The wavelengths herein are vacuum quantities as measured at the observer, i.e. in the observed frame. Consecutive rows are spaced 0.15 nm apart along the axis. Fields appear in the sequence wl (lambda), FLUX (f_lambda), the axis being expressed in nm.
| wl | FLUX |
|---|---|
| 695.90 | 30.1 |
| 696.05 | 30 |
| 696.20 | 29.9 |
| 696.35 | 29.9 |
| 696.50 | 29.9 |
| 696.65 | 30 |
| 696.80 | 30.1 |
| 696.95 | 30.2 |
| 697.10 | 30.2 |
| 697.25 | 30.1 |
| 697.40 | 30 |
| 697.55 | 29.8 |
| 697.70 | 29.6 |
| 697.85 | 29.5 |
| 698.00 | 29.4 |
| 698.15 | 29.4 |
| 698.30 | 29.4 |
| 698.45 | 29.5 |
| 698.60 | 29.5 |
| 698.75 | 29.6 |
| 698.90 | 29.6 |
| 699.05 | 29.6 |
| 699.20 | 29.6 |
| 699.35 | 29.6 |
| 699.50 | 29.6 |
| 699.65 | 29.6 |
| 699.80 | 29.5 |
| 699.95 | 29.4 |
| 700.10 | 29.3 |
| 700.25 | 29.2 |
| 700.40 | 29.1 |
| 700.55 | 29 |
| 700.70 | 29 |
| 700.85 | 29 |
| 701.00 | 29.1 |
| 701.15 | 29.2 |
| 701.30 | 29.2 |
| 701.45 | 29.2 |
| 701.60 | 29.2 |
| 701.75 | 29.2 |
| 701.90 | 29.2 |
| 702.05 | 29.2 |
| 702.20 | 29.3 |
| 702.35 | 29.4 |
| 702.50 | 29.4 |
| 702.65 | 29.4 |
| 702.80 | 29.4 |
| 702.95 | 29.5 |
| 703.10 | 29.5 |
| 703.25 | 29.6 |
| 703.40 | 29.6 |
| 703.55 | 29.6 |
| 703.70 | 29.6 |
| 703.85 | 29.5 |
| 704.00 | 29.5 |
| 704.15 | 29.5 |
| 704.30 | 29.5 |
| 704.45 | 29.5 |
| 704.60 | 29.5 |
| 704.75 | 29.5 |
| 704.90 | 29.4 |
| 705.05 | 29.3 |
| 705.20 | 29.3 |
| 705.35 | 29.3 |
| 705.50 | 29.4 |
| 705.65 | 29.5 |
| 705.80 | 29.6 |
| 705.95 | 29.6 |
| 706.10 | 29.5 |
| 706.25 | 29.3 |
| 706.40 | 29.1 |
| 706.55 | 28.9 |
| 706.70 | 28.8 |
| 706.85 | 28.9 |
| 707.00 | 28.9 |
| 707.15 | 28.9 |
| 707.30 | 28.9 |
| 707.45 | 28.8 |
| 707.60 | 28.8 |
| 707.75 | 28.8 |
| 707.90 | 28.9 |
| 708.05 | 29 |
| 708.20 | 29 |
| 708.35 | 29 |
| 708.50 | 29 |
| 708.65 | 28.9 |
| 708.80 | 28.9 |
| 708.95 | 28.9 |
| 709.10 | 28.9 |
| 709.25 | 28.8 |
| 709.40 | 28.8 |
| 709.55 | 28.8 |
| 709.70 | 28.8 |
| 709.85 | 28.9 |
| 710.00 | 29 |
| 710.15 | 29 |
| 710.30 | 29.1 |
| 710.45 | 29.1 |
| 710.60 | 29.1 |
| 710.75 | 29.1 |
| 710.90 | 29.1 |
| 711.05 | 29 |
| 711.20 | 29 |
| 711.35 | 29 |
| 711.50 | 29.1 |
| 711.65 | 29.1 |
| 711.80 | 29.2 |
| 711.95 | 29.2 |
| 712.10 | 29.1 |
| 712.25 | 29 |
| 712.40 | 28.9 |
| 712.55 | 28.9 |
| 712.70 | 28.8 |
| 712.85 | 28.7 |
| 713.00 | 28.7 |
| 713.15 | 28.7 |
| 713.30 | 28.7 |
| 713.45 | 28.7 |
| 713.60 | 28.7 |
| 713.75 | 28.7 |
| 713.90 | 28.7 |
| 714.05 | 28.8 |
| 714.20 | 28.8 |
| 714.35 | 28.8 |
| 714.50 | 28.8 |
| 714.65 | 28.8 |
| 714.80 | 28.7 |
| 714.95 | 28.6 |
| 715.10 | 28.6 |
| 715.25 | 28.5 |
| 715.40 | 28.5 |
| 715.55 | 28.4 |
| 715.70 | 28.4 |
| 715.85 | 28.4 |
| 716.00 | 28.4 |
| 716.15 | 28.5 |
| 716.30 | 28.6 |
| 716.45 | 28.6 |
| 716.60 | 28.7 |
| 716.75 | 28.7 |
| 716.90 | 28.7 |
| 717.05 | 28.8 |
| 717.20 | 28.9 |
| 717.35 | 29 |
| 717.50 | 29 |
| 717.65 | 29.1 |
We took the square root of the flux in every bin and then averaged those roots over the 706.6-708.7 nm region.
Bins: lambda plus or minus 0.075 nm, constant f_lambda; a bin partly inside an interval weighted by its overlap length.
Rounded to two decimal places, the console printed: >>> 5.38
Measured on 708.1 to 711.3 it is 5.38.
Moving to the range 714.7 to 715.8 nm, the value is 5.34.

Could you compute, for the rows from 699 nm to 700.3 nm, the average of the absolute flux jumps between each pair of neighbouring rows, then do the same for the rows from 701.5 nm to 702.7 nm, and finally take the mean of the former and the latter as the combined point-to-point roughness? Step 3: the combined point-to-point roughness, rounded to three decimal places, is 0.039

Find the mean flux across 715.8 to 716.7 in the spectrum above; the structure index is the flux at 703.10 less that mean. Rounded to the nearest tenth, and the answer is 1.0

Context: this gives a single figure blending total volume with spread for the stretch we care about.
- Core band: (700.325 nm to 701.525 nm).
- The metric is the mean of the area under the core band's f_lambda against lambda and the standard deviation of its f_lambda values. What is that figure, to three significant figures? 17.5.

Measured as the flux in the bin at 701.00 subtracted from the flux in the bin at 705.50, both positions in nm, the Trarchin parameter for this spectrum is 0.3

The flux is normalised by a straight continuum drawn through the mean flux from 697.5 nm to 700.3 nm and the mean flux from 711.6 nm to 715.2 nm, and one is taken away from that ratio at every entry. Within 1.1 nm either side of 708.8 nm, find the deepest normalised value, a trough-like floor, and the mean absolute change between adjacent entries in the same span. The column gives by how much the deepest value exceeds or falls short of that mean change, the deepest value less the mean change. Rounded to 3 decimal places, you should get -0.011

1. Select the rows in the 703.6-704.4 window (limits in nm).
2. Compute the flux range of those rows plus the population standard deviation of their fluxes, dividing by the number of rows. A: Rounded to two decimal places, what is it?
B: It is 0.14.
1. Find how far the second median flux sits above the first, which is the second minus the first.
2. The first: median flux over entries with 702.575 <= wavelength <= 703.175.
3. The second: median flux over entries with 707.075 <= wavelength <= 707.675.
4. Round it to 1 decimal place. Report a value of -0.6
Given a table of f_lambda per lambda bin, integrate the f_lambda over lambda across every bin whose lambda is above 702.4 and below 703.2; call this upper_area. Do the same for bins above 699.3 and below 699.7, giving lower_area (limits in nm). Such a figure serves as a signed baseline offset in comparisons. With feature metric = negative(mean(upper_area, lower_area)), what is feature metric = -18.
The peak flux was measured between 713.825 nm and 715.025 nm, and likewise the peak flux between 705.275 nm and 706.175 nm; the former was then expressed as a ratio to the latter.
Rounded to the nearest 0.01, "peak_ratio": 0.97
